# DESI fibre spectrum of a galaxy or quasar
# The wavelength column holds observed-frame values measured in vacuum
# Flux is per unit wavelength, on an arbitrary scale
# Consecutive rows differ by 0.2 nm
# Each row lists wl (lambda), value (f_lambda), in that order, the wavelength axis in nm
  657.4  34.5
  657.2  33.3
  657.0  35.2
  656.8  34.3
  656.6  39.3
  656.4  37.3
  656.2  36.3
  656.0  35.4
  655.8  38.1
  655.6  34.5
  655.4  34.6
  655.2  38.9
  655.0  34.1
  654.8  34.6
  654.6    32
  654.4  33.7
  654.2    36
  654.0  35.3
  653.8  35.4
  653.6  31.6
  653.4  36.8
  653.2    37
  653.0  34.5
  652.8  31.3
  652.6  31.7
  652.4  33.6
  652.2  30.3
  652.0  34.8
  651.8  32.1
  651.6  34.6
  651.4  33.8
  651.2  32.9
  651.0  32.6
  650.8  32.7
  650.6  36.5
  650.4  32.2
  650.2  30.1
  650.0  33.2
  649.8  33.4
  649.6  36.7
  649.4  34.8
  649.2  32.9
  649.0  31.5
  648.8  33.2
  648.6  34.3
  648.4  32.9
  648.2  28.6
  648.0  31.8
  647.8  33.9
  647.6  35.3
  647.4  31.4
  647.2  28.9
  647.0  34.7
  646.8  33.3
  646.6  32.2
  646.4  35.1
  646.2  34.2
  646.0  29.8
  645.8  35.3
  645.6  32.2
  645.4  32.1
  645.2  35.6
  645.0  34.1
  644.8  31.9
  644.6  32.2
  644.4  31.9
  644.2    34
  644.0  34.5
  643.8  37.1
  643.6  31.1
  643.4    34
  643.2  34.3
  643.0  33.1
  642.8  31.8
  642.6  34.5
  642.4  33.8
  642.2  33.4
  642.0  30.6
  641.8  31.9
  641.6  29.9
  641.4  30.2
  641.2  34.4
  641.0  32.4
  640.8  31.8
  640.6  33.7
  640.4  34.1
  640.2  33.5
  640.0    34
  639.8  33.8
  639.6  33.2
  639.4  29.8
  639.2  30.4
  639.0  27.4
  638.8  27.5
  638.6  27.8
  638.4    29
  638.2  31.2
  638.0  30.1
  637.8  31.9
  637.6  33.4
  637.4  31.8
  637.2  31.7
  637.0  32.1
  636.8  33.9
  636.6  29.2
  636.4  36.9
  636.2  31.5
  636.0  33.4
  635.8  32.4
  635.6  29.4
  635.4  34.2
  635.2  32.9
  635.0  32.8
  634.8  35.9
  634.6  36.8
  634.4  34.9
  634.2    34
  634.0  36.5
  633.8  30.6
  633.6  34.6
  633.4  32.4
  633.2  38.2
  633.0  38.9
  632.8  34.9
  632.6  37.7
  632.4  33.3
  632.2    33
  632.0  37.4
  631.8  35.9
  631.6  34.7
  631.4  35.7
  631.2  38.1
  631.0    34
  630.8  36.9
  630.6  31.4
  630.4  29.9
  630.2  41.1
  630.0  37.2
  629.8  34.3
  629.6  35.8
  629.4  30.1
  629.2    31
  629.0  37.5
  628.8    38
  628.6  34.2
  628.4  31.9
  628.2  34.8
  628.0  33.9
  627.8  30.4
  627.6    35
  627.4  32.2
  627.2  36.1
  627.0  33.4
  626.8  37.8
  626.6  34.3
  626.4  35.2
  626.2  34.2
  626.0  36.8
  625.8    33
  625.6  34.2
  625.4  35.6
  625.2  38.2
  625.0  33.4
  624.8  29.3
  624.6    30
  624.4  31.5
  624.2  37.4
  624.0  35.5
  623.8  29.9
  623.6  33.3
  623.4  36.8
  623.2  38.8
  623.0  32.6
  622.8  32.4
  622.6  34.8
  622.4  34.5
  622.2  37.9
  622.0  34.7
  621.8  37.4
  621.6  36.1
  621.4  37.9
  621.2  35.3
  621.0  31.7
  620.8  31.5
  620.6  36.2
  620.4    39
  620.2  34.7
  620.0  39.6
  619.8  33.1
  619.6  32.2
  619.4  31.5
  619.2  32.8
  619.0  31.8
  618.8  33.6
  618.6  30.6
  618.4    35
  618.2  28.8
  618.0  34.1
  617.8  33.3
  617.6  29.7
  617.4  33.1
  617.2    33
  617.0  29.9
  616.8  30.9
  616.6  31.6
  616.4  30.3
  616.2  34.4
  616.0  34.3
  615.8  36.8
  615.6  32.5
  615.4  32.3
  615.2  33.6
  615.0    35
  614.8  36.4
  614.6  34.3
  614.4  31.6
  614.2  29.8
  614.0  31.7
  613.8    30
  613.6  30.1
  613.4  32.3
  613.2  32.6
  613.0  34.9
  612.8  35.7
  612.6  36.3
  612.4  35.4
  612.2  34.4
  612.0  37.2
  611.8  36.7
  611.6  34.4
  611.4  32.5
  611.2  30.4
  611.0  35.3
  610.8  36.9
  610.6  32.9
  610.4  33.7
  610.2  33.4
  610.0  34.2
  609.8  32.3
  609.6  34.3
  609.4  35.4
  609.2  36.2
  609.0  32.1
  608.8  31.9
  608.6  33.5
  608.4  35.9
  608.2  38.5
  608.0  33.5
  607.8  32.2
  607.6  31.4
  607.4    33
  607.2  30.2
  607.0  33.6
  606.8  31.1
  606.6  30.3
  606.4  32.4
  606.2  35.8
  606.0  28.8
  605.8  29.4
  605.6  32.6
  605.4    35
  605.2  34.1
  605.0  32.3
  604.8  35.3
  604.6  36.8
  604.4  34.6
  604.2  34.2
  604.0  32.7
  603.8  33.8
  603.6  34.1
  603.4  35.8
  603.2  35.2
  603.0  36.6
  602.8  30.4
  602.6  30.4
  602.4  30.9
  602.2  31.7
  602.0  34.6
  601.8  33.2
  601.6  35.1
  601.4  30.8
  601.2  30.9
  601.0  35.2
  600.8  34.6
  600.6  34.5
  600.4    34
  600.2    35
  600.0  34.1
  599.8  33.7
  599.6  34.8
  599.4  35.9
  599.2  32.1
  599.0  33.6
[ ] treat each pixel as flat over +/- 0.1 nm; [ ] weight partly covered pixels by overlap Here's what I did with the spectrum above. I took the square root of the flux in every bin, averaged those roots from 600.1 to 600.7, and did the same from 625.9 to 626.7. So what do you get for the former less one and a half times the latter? -3.0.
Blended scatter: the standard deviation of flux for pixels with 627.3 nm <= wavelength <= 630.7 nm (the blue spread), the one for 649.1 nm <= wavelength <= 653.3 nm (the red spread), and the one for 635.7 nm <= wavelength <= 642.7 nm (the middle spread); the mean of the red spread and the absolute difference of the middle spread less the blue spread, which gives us 1.4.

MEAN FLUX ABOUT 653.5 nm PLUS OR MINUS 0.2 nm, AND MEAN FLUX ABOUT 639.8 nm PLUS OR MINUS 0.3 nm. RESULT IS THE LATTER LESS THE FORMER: -0.5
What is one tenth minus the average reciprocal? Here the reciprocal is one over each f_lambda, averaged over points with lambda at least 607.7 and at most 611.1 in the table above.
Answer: 0.0707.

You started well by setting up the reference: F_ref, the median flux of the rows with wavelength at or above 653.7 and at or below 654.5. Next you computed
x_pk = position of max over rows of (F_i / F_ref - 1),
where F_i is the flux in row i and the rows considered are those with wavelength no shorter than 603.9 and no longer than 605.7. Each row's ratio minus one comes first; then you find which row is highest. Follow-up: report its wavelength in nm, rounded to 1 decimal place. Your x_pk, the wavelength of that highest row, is 604.6 nm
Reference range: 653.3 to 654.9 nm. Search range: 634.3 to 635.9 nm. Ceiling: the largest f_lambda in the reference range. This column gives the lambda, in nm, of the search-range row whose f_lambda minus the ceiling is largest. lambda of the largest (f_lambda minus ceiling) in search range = 634.6 nm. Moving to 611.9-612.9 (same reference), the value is 612.0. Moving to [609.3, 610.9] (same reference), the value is 610.8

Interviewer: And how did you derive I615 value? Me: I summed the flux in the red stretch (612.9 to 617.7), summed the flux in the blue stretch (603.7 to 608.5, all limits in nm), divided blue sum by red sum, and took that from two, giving 0.98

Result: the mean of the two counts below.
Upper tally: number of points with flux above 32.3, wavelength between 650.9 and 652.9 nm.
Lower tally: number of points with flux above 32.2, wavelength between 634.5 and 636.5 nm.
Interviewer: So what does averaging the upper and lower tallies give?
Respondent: 7.0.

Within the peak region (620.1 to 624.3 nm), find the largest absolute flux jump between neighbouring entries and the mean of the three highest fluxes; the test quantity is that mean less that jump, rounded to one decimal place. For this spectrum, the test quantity 32.4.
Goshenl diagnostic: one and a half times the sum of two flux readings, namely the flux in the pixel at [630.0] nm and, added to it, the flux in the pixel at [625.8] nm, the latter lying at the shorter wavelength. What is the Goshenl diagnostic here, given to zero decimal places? 105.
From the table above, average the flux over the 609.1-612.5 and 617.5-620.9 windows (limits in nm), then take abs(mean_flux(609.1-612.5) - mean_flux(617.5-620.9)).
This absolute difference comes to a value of 1.1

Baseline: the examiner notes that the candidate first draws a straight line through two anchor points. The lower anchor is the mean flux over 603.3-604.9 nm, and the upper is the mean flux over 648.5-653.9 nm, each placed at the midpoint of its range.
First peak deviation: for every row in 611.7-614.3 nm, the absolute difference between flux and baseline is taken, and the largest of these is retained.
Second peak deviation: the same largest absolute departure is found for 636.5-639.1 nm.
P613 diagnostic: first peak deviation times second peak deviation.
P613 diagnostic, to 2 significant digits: 30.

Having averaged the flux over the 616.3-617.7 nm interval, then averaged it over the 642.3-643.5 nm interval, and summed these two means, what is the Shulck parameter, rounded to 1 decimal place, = 64.8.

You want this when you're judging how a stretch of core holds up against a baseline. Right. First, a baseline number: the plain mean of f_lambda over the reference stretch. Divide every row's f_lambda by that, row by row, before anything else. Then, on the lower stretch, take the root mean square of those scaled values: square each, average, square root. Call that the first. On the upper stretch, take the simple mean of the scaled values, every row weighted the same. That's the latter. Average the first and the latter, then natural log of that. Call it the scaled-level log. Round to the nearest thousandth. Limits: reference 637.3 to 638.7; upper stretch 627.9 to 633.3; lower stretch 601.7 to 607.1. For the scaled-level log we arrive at 0.107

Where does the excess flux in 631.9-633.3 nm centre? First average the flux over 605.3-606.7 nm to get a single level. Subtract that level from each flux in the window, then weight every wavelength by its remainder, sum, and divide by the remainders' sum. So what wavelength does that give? 632.71 nm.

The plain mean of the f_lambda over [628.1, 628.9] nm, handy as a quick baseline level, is 34.7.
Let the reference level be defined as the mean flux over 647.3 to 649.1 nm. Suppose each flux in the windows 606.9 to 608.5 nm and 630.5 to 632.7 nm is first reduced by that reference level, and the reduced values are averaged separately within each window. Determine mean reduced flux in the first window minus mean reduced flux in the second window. -1.7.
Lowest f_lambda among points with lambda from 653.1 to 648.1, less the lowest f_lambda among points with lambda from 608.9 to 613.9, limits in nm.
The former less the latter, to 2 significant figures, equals -1.4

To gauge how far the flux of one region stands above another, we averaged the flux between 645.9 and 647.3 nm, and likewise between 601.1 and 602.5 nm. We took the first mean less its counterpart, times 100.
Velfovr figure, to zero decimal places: 14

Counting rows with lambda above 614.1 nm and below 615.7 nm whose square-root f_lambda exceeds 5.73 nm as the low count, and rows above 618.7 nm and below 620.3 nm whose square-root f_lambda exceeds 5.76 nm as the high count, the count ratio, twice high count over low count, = 1.5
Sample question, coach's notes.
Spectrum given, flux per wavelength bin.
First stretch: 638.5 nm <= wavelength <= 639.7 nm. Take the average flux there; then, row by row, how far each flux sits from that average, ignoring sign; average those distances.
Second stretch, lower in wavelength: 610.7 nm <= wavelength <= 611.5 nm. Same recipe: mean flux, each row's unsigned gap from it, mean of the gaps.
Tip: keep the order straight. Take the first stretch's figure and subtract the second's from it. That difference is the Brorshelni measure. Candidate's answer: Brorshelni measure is -0.54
